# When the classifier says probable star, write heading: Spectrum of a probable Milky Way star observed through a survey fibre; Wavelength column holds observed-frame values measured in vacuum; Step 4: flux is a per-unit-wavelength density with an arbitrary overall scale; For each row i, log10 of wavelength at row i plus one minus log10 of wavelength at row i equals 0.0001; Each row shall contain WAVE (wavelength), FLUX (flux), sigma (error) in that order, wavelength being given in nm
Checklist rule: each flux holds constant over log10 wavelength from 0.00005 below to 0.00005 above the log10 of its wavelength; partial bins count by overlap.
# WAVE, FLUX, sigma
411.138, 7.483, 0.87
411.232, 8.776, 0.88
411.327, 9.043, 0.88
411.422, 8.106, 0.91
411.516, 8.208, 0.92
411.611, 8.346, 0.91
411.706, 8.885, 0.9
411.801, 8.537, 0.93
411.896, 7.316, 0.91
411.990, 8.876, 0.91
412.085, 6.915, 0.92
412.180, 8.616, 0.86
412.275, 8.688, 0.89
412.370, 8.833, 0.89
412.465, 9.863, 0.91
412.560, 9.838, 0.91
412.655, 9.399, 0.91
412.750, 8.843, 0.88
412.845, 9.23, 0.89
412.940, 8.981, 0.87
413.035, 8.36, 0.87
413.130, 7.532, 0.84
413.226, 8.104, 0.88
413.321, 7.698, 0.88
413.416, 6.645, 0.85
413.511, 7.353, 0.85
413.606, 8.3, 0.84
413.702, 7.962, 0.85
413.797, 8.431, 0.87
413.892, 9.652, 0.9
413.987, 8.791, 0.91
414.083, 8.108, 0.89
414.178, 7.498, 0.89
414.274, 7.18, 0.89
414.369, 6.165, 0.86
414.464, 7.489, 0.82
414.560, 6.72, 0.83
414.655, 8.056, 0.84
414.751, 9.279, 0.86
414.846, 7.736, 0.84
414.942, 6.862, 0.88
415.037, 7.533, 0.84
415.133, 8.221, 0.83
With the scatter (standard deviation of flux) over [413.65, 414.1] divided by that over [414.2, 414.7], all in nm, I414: 0.93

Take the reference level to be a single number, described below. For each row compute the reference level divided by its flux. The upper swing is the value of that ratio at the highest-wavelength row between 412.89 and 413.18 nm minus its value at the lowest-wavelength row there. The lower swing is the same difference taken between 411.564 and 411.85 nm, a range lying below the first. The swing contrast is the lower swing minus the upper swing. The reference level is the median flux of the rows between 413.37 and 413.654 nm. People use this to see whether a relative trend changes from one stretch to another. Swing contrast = -0.18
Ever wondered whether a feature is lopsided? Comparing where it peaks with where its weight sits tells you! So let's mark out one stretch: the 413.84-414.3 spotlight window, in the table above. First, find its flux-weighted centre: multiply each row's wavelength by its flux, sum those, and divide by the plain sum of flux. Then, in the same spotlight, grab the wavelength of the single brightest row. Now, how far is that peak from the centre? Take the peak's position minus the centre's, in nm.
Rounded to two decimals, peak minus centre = -0.18 nm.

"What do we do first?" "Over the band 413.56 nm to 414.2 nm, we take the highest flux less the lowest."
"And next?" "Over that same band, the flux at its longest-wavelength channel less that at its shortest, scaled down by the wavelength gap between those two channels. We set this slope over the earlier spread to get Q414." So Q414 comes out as -0.7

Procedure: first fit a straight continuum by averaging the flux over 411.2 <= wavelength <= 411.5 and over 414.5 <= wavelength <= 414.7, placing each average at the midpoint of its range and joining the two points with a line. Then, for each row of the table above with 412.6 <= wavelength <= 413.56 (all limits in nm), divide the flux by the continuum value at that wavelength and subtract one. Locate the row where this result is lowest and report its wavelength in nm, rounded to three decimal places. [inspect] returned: 413.416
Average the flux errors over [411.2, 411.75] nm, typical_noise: 0.900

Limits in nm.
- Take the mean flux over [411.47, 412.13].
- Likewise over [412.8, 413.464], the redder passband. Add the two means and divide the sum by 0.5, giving 32.5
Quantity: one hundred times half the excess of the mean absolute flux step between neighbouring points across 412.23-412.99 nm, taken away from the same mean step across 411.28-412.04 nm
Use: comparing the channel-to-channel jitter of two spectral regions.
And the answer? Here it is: 14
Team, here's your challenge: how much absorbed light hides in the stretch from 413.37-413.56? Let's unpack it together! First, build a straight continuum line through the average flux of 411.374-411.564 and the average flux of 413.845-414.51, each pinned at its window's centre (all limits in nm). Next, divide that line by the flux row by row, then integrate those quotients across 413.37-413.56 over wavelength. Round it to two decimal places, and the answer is 0.22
